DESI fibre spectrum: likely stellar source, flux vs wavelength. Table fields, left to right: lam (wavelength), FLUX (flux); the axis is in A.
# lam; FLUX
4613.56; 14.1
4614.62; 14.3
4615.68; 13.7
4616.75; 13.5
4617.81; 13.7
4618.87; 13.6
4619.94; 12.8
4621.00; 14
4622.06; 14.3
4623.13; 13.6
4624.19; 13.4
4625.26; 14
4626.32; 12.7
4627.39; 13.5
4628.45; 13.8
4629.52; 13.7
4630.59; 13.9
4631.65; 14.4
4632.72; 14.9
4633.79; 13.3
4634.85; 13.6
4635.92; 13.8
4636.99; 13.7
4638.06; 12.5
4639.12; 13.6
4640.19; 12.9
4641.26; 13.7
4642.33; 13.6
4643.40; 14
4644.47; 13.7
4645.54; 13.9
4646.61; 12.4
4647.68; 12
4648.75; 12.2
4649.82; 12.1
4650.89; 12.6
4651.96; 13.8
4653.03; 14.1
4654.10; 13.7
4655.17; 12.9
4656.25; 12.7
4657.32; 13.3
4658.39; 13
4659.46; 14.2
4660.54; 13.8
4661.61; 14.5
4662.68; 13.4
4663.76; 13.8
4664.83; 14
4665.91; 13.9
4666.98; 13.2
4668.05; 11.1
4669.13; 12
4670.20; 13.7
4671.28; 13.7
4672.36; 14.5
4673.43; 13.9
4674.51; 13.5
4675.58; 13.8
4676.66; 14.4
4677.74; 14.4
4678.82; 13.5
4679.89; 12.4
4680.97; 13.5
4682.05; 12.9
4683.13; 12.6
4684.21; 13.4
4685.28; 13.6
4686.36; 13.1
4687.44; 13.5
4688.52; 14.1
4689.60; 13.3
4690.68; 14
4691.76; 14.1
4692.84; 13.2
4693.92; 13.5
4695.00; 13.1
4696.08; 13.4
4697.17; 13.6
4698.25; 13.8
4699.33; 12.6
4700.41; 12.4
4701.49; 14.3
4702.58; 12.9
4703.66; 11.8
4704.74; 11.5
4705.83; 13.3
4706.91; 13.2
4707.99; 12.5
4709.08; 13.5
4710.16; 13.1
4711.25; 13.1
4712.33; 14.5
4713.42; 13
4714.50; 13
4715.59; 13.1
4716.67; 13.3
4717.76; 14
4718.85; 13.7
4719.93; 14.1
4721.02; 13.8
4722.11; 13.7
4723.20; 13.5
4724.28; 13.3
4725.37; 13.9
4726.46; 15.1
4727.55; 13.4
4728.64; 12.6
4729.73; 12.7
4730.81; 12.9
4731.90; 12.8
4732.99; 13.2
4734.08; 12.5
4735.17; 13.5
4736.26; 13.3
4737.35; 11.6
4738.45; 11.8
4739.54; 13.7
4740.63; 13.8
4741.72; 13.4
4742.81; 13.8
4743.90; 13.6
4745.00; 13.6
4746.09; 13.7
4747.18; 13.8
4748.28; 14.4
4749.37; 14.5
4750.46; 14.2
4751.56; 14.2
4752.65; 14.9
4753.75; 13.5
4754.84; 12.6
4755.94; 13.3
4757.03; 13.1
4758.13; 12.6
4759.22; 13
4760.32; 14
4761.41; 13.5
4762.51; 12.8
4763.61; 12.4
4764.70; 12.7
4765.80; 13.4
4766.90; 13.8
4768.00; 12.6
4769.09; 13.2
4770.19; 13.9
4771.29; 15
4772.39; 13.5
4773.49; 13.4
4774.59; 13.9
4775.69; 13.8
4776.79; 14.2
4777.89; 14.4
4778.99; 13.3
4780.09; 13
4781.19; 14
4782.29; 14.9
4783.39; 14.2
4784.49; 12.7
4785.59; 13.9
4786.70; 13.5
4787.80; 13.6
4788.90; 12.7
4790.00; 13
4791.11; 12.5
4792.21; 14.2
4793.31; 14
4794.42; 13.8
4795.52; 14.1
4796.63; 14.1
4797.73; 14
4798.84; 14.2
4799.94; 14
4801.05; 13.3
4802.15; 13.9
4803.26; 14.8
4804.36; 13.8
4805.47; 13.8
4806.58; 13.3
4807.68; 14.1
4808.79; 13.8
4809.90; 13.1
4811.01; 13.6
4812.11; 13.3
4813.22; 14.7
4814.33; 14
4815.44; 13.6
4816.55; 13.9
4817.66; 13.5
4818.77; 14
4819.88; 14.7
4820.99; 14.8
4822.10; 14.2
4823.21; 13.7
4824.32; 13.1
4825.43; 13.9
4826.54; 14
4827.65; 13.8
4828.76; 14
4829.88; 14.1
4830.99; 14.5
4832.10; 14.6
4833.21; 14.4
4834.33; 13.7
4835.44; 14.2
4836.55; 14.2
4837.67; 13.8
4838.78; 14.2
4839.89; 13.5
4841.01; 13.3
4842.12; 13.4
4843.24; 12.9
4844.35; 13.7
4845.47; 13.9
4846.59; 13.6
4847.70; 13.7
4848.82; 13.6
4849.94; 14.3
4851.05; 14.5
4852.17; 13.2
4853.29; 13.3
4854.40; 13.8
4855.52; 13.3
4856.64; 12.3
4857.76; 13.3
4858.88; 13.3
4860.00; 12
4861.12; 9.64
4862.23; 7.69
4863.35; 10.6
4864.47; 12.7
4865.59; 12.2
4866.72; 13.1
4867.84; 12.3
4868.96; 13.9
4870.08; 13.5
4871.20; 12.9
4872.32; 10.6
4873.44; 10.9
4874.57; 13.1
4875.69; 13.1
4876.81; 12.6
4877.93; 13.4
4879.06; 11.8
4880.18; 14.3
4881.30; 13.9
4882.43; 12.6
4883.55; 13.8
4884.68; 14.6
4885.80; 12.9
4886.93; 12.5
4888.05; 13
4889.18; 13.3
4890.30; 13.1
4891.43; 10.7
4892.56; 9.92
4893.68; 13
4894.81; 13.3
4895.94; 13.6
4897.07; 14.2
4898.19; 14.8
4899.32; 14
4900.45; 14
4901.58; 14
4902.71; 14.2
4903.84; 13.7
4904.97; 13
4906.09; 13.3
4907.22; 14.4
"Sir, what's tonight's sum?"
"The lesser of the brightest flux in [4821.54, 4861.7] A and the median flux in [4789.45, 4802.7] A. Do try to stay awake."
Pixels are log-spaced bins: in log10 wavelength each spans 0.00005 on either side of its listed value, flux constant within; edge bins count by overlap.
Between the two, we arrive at 14.0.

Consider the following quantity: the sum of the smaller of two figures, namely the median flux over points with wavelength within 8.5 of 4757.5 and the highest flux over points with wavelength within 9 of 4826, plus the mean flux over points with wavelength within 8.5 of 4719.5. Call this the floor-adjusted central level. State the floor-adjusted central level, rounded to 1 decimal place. 27.0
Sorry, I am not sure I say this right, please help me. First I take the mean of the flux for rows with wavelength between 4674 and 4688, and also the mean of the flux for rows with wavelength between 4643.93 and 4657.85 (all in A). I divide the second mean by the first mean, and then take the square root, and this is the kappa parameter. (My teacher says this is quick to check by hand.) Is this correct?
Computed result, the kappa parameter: 0.98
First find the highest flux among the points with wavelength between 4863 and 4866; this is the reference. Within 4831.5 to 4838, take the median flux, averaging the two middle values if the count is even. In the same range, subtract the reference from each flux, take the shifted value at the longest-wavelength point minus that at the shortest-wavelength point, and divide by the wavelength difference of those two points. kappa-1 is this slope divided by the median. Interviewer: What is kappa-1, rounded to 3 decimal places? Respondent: -0.010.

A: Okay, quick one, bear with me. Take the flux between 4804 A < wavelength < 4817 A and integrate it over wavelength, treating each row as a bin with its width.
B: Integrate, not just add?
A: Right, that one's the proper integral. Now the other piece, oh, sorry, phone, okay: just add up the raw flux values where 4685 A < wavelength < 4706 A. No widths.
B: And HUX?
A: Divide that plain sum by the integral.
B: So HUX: 1.5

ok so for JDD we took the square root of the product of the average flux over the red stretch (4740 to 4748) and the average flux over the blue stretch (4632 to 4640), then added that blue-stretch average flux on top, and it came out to 27.3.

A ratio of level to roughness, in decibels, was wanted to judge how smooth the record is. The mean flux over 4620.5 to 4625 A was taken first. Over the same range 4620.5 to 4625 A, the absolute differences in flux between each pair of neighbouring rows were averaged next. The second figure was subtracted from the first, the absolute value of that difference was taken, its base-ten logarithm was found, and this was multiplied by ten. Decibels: 11.3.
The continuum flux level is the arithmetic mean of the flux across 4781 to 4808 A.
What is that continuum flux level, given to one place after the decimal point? 13.8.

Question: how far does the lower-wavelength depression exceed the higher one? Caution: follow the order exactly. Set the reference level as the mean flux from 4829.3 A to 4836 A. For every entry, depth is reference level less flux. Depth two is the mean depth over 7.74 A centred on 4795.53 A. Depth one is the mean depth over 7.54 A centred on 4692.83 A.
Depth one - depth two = 0.54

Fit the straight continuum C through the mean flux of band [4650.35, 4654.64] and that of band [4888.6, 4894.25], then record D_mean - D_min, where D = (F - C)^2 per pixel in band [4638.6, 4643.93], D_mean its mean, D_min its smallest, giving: 0.14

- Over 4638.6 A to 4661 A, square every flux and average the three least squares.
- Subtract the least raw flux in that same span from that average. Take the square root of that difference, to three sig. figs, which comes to 11.6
